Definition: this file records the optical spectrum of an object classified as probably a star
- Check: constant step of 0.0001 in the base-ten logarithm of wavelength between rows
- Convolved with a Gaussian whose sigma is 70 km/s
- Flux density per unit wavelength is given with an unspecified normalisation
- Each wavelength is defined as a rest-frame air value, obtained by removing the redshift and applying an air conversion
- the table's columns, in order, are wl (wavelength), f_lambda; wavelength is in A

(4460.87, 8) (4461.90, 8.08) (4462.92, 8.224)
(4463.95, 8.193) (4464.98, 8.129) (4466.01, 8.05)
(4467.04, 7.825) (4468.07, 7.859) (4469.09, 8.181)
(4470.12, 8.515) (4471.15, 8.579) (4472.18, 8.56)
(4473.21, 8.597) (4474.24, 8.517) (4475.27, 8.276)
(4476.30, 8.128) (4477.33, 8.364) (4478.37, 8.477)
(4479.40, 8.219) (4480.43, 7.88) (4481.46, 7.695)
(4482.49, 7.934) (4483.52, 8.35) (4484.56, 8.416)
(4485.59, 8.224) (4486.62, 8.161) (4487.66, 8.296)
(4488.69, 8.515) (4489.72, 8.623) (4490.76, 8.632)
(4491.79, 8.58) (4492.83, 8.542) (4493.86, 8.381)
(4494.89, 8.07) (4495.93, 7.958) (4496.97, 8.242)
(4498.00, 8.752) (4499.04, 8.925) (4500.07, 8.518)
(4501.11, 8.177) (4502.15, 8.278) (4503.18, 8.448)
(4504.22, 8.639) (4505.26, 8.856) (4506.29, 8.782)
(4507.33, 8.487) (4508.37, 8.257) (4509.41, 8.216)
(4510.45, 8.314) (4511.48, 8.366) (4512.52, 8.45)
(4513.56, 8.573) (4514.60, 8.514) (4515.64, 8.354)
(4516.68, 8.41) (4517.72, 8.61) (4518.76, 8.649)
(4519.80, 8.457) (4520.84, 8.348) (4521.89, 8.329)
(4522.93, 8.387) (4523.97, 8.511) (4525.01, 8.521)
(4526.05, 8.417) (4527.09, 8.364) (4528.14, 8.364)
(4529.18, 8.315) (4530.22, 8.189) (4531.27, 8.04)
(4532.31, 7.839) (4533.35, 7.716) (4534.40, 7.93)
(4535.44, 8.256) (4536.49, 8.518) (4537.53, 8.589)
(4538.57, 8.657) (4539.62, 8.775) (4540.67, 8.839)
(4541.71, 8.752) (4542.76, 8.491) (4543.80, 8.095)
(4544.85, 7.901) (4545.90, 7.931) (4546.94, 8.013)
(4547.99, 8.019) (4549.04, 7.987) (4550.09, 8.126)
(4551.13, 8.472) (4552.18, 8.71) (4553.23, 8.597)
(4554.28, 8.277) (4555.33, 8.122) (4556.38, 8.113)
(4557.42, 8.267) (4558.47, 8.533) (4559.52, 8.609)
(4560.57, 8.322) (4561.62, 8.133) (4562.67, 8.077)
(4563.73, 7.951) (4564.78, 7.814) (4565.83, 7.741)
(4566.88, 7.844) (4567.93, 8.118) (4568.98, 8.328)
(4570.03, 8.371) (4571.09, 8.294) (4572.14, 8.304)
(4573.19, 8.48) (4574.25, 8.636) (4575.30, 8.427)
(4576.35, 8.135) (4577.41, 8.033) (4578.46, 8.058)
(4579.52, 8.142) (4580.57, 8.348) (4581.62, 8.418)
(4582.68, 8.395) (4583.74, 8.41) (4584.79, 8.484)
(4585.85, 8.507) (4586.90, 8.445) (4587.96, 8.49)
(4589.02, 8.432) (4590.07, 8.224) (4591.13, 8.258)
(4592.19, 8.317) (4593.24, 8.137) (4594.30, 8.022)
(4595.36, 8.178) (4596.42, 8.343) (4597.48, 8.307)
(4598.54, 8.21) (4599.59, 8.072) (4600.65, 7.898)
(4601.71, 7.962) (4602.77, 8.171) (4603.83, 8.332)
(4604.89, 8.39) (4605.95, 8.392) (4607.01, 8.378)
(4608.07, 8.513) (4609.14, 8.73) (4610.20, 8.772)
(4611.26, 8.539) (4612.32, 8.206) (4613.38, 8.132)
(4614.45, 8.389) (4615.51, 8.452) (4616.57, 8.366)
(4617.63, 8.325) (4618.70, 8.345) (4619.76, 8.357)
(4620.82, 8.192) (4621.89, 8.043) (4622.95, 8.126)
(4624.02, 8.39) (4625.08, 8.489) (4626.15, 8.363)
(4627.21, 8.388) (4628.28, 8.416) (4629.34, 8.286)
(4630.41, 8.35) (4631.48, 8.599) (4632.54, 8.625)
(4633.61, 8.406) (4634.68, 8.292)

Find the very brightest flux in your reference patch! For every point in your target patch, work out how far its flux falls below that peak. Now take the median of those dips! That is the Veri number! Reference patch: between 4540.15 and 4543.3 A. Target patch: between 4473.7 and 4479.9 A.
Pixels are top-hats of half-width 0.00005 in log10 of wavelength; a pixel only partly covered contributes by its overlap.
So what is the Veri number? 0.52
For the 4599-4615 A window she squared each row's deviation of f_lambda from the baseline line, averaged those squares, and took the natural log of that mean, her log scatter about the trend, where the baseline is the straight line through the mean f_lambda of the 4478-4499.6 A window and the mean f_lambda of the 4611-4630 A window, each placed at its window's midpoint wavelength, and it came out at -2.80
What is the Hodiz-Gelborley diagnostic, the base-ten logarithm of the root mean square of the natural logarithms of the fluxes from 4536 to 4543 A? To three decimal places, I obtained 0.334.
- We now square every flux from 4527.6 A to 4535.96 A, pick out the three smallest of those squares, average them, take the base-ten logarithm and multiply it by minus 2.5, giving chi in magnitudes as -4.47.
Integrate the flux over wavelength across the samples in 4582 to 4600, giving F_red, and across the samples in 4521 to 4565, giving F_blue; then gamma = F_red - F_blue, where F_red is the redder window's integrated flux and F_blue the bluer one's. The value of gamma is -215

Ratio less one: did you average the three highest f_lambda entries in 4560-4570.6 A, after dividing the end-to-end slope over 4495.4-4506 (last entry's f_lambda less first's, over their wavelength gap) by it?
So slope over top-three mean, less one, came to -0.99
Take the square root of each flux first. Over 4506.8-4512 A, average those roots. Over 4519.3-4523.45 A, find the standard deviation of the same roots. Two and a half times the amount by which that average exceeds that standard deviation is 7.19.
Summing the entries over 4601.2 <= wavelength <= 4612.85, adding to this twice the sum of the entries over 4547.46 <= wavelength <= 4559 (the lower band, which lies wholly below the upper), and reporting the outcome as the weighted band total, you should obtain 275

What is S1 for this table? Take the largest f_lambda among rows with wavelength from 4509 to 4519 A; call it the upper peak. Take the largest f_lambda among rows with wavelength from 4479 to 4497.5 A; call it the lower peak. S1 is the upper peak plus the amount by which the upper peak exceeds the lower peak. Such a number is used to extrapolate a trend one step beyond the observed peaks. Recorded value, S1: 8.67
